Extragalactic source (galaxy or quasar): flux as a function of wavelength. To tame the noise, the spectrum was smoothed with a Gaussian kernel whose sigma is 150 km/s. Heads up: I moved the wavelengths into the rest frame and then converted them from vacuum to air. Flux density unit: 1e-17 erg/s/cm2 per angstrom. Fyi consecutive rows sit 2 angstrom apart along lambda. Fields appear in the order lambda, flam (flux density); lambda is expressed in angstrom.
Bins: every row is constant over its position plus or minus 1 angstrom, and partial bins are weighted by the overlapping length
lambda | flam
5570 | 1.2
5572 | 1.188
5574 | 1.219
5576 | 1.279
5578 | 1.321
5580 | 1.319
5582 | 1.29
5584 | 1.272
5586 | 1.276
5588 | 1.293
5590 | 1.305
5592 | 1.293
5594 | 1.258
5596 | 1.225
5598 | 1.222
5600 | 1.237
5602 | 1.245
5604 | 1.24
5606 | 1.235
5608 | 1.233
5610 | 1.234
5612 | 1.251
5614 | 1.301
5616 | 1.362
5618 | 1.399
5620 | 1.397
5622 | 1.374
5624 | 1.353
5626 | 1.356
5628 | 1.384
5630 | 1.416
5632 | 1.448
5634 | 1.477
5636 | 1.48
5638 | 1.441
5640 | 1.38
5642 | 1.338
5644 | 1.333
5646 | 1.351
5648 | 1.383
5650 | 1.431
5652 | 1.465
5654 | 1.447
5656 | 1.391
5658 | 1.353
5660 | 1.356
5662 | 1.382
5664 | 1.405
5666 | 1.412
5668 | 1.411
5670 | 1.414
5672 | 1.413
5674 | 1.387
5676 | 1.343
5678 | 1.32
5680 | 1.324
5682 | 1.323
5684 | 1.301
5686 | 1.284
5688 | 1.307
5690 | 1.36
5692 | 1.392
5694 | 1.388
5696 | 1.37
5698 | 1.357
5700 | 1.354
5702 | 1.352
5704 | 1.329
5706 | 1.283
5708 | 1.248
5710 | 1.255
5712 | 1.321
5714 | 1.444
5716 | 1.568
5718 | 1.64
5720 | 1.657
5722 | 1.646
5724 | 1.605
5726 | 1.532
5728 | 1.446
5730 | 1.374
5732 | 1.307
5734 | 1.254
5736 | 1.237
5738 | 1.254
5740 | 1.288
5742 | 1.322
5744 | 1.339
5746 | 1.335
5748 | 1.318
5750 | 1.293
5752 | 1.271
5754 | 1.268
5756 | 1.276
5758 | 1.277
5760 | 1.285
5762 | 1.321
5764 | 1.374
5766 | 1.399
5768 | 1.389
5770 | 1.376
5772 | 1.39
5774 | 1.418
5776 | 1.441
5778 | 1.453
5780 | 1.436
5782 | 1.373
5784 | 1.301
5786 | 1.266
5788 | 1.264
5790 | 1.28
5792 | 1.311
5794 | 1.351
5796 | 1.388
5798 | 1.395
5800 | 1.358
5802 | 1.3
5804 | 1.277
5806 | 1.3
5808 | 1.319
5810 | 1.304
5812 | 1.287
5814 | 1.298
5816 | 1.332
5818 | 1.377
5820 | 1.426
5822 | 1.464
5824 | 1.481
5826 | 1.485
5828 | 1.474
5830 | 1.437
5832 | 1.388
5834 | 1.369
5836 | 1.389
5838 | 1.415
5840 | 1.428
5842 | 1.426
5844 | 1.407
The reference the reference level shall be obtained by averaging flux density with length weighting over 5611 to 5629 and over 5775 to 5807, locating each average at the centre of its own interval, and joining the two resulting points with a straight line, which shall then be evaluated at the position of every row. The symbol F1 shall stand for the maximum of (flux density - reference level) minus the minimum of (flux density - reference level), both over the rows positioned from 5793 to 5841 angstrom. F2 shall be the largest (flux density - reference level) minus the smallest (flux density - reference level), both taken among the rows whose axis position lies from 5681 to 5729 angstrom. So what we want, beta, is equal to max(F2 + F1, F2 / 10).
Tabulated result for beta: 0.62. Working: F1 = 0.21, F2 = 0.41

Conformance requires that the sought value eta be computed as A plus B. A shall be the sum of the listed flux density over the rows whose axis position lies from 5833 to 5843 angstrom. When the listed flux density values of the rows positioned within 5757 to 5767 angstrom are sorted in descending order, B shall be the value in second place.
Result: 8.40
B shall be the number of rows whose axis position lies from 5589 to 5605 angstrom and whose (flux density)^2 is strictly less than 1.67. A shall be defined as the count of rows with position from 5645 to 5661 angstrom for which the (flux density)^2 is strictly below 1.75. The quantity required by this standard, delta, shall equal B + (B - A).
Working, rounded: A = 0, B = 6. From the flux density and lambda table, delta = 12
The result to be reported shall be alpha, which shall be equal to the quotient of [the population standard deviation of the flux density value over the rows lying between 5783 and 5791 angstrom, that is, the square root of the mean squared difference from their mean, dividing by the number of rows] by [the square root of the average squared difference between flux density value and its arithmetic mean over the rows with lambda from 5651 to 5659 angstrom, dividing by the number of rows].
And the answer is 0.3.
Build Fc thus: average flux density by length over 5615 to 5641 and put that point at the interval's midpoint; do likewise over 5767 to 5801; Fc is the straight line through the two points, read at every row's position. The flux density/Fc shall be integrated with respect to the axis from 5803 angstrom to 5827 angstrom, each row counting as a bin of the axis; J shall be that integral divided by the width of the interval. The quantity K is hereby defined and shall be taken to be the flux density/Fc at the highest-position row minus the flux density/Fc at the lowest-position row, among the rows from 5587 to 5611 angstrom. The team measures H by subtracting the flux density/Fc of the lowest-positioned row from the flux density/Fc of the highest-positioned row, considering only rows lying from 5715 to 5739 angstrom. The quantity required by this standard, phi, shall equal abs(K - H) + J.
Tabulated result 1.19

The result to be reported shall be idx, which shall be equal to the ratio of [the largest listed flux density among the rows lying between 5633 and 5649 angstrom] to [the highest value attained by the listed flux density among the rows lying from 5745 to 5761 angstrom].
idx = 1.11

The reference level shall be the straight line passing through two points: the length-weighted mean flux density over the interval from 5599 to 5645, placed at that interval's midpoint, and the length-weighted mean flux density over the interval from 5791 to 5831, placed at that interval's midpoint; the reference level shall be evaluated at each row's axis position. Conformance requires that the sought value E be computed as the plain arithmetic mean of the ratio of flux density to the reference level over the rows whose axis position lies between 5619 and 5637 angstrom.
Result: 1.05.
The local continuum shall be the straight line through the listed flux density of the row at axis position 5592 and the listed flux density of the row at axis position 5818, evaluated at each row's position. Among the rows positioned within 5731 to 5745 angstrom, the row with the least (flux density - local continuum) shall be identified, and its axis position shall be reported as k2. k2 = 5736 angstrom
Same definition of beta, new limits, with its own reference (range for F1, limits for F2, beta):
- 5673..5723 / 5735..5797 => 0.63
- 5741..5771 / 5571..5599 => 0.27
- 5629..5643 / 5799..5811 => 0.22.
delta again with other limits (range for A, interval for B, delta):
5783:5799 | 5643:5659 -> -5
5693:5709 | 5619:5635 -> -2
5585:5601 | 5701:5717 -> -2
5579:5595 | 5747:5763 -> 2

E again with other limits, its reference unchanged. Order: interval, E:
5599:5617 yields 0.94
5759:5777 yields 1.01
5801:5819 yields 0.96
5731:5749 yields 0.95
